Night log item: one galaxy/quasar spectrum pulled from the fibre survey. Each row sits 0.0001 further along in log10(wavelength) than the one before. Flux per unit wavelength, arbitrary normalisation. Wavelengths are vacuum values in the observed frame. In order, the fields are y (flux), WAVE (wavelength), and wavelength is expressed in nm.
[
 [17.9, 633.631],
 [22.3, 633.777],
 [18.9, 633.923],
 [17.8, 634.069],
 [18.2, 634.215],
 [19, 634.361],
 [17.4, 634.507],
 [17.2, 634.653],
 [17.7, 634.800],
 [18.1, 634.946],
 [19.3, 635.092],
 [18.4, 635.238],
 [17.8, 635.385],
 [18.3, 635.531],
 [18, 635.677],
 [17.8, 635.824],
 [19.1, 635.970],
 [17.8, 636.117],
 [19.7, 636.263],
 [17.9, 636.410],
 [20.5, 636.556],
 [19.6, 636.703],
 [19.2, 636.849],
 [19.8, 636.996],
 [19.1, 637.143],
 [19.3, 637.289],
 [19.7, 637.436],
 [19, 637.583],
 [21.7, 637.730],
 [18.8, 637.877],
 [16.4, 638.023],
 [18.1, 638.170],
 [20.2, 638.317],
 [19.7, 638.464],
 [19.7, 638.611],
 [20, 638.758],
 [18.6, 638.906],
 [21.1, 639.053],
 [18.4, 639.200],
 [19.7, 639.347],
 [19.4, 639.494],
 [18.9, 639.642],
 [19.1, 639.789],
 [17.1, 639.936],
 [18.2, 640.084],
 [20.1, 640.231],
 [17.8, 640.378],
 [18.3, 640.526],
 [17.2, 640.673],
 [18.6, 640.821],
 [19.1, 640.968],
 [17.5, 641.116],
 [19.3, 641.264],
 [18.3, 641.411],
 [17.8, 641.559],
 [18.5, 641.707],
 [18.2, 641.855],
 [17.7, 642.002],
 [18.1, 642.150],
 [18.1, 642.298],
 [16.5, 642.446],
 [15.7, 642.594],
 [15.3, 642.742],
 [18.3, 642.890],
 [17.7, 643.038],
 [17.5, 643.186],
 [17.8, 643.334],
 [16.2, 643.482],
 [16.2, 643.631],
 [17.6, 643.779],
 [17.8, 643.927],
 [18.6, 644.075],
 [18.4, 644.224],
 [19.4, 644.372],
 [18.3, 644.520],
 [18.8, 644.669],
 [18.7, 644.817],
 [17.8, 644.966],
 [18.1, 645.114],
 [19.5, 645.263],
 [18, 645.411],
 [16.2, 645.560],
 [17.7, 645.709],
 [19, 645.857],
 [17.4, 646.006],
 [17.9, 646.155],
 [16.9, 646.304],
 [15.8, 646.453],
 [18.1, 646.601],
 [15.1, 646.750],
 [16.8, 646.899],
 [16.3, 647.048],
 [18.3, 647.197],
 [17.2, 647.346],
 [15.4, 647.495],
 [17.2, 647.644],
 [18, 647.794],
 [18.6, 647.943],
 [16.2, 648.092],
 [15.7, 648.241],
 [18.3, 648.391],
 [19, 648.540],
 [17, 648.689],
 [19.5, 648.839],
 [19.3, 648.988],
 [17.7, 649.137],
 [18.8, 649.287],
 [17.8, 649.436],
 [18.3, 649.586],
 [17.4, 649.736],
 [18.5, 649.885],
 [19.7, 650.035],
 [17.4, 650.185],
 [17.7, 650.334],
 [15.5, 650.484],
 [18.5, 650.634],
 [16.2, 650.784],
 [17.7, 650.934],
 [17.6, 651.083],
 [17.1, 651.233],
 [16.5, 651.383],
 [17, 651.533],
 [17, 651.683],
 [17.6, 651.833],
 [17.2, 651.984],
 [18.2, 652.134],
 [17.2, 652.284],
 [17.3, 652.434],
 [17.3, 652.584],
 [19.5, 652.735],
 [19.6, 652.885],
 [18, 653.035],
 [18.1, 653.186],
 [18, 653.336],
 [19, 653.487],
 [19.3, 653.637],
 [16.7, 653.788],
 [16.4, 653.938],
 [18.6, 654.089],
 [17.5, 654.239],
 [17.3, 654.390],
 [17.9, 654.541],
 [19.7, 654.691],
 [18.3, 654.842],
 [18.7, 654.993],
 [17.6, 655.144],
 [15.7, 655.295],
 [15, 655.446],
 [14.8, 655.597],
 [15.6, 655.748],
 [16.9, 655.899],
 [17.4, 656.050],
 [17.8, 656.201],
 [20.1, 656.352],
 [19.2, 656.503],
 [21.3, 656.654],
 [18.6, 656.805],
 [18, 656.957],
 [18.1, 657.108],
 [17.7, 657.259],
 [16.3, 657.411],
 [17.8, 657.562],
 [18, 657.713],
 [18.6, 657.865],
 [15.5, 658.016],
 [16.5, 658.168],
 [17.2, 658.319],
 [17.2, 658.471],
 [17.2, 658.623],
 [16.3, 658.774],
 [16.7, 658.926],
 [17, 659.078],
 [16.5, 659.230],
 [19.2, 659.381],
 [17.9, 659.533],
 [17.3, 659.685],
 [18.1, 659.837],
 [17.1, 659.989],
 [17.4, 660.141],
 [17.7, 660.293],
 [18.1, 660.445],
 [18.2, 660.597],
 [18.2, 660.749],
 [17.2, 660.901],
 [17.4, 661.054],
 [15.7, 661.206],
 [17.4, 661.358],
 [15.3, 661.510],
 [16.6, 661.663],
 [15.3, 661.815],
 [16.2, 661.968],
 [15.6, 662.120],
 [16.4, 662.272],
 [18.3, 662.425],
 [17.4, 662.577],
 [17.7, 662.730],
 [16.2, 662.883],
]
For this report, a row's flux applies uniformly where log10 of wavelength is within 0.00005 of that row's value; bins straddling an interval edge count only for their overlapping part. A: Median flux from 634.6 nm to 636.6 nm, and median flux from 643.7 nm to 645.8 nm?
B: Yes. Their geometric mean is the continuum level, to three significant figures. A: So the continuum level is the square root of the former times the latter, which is 18.1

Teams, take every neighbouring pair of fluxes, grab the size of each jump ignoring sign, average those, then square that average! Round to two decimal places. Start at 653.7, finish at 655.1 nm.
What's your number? 1.00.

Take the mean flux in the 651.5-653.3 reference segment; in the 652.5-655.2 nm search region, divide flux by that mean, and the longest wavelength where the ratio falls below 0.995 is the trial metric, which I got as 655.144 nm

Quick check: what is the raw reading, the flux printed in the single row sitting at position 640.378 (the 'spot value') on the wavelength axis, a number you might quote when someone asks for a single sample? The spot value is 17.8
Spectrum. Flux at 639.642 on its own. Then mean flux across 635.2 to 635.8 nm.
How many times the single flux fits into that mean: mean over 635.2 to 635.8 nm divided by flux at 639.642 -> 0.96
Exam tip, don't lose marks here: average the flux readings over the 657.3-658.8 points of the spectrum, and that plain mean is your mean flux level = 17.1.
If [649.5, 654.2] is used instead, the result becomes 17.7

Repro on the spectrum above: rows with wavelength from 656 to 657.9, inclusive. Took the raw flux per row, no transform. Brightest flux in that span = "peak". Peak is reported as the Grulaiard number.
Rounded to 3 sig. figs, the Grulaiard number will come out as 21.3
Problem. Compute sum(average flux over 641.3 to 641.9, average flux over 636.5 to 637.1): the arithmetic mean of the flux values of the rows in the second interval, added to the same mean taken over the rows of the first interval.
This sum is 38.0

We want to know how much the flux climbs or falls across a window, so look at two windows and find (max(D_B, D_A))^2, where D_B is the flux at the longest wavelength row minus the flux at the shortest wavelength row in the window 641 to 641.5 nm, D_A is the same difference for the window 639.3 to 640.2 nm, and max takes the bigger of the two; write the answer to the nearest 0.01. 0.64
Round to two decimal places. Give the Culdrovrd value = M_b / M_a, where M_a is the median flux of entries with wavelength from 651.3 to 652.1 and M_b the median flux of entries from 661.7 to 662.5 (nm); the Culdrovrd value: 0.95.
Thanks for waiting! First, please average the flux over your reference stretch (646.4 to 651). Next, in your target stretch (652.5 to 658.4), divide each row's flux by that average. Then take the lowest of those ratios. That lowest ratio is 0.84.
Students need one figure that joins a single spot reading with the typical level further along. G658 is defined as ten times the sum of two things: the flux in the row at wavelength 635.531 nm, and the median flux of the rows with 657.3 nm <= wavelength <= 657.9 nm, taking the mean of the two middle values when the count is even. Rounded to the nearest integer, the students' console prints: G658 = 362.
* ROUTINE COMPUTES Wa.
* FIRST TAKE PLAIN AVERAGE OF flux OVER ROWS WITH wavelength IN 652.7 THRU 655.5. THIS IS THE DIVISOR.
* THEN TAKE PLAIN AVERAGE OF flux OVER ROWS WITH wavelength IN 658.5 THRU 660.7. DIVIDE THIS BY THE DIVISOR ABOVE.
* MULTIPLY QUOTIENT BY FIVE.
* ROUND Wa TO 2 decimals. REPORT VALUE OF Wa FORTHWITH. 4.87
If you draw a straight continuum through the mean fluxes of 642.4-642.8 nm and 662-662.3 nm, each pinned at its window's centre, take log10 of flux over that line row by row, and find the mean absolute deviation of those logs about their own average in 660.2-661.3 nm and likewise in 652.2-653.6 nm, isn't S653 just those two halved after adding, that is 0.0169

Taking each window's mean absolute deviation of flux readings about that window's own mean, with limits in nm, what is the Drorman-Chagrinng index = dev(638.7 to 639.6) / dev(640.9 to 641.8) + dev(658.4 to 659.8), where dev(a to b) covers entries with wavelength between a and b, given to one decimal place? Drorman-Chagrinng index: 1.9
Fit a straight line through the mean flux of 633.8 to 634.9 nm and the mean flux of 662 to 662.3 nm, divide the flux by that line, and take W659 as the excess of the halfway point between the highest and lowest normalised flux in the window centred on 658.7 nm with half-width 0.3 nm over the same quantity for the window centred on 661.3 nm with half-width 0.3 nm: 0.01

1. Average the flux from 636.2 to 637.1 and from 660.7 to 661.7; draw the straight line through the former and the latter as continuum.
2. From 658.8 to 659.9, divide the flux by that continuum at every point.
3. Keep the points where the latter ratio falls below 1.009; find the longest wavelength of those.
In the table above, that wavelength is 659.230 nm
